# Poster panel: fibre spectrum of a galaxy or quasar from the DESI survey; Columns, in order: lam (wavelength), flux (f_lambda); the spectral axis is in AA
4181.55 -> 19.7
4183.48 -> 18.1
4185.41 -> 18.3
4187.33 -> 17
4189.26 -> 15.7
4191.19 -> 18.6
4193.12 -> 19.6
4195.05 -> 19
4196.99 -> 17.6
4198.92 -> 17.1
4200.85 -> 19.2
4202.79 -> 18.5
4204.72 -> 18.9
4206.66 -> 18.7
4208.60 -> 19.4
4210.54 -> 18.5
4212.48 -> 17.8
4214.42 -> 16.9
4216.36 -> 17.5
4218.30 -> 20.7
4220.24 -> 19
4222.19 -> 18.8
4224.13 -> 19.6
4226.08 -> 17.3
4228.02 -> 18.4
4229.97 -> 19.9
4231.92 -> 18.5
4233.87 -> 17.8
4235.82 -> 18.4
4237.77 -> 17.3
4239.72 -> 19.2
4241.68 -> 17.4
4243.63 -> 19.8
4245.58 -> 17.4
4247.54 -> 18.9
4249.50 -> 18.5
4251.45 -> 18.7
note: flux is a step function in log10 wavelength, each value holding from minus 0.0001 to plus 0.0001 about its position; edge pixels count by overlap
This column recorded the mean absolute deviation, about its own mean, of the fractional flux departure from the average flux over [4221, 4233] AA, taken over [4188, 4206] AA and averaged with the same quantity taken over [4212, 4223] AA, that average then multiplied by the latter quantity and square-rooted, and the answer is 0.055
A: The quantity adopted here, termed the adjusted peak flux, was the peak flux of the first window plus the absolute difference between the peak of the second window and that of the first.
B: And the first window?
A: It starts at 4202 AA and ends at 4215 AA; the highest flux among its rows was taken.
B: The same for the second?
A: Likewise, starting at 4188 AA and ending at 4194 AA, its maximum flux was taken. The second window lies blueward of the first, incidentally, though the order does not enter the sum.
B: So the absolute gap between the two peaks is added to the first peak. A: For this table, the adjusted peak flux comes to 19.6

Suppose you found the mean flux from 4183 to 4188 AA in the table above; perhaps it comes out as 17.8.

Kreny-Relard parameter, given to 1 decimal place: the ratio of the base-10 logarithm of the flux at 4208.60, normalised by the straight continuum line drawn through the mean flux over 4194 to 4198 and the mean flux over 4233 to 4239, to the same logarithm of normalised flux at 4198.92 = -1.0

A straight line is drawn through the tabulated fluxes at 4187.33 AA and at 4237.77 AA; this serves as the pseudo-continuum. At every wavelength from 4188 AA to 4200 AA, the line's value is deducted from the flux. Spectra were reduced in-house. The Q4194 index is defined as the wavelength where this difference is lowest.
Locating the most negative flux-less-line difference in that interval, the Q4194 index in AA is 4189.26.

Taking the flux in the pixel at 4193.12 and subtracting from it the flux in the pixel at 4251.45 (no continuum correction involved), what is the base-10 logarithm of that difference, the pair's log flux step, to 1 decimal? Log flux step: 0.0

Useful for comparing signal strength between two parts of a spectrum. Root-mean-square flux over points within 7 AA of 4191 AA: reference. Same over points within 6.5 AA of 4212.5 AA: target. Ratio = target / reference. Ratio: 1.03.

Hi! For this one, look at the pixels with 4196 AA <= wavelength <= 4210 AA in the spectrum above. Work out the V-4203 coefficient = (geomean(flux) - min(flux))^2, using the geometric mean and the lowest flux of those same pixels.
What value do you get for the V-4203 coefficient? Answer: 1.9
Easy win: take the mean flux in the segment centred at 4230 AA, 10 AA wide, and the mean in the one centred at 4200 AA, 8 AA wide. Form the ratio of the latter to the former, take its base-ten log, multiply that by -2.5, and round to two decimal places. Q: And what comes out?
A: 0.02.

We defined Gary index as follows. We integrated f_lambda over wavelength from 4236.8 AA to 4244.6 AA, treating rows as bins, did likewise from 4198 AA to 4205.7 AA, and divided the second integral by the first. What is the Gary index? 0.99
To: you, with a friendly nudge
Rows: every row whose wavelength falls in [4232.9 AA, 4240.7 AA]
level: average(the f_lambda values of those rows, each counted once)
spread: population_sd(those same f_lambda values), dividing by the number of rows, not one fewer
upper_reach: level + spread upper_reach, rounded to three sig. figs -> 18.9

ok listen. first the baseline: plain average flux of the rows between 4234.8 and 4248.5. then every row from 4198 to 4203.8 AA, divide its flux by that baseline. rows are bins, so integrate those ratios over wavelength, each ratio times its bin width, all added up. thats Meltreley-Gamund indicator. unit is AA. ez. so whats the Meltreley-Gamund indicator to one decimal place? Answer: 5.8 AA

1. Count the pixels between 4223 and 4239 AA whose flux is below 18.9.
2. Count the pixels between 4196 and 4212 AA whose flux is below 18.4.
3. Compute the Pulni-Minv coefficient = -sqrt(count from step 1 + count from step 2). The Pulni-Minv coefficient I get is -2.83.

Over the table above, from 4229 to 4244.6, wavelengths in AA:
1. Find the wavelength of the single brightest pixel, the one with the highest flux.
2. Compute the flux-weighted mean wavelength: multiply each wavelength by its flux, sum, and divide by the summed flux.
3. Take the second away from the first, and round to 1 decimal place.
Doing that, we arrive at -6.8 AA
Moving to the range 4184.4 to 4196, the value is 2.8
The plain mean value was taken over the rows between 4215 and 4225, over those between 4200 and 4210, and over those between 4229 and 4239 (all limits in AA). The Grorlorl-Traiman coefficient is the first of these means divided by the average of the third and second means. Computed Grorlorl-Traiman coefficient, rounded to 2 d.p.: 1.02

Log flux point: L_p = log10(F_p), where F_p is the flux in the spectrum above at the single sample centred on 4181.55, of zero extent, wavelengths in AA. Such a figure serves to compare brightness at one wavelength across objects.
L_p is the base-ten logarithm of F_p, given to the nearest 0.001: 1.294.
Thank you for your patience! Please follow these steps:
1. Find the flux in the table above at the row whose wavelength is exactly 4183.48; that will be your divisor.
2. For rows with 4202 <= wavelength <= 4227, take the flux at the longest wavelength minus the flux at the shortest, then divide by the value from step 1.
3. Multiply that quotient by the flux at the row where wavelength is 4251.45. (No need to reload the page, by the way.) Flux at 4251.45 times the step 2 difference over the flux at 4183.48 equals -1.2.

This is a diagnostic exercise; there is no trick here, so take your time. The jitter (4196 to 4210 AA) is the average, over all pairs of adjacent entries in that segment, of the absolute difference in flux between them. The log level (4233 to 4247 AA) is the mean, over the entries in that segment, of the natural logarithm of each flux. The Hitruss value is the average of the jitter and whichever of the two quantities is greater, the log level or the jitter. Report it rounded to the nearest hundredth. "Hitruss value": 1.83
